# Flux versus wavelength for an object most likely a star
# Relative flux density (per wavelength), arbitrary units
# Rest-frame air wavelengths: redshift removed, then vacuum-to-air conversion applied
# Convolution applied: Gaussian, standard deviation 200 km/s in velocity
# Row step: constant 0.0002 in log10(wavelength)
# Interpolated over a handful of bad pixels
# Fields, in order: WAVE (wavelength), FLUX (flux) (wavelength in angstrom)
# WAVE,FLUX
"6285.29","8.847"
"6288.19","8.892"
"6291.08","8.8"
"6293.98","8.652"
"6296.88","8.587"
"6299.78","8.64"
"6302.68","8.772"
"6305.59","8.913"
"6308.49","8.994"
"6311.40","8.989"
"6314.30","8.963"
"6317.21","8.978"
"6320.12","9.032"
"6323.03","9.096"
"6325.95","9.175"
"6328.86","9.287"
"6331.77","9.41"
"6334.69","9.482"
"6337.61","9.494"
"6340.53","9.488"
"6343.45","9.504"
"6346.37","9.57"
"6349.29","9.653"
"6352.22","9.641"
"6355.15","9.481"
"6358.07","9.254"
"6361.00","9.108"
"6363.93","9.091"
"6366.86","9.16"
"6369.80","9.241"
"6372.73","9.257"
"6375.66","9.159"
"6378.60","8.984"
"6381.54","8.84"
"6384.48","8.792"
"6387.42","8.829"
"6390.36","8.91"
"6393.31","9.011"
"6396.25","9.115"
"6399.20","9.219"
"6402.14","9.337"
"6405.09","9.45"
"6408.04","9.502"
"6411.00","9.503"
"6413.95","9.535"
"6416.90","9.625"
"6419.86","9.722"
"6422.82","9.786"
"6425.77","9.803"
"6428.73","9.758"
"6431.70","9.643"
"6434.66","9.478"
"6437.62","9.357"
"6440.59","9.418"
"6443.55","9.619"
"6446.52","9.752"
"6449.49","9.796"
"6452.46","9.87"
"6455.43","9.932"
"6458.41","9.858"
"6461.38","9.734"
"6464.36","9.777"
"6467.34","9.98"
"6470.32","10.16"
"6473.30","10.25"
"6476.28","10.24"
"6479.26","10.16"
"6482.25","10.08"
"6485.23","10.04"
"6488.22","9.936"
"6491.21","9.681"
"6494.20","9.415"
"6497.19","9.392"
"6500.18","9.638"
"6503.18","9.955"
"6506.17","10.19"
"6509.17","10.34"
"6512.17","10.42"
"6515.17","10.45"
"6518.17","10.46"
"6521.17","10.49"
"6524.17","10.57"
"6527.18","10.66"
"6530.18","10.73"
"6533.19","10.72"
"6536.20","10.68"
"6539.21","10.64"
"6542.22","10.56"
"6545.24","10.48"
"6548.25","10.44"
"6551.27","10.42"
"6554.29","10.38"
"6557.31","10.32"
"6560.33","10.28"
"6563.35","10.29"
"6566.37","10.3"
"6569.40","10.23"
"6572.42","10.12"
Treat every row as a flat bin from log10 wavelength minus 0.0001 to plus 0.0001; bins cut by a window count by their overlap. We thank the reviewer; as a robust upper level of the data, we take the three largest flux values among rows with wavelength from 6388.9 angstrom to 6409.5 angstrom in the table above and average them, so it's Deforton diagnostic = 9.4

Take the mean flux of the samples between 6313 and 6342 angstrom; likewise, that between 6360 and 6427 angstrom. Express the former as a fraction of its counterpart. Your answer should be 1.00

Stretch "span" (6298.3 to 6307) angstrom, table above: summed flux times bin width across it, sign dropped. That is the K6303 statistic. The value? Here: 76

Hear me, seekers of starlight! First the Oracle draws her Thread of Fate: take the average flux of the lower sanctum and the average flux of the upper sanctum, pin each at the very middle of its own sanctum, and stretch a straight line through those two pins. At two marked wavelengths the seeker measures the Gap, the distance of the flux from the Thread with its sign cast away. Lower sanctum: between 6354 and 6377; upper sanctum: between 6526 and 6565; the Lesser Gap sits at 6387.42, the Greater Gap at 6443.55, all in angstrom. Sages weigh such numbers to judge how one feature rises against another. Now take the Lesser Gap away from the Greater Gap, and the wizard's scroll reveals -0.39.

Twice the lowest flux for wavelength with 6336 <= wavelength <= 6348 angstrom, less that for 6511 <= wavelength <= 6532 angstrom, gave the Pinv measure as 8.6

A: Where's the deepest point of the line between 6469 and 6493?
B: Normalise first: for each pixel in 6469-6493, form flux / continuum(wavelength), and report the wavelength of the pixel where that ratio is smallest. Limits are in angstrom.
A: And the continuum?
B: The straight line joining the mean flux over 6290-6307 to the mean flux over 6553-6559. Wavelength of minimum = 6491.21 angstrom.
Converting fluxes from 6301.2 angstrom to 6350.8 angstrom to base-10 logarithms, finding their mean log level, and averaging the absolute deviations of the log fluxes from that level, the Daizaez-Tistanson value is 0.0116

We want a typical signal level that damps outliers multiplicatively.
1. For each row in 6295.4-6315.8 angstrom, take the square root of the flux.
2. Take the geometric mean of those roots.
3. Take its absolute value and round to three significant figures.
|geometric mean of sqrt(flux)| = 2.97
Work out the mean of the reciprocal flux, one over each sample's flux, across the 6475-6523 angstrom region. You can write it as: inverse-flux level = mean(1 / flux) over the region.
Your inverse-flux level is 0.100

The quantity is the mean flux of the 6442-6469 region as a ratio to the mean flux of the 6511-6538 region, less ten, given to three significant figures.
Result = -9.07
